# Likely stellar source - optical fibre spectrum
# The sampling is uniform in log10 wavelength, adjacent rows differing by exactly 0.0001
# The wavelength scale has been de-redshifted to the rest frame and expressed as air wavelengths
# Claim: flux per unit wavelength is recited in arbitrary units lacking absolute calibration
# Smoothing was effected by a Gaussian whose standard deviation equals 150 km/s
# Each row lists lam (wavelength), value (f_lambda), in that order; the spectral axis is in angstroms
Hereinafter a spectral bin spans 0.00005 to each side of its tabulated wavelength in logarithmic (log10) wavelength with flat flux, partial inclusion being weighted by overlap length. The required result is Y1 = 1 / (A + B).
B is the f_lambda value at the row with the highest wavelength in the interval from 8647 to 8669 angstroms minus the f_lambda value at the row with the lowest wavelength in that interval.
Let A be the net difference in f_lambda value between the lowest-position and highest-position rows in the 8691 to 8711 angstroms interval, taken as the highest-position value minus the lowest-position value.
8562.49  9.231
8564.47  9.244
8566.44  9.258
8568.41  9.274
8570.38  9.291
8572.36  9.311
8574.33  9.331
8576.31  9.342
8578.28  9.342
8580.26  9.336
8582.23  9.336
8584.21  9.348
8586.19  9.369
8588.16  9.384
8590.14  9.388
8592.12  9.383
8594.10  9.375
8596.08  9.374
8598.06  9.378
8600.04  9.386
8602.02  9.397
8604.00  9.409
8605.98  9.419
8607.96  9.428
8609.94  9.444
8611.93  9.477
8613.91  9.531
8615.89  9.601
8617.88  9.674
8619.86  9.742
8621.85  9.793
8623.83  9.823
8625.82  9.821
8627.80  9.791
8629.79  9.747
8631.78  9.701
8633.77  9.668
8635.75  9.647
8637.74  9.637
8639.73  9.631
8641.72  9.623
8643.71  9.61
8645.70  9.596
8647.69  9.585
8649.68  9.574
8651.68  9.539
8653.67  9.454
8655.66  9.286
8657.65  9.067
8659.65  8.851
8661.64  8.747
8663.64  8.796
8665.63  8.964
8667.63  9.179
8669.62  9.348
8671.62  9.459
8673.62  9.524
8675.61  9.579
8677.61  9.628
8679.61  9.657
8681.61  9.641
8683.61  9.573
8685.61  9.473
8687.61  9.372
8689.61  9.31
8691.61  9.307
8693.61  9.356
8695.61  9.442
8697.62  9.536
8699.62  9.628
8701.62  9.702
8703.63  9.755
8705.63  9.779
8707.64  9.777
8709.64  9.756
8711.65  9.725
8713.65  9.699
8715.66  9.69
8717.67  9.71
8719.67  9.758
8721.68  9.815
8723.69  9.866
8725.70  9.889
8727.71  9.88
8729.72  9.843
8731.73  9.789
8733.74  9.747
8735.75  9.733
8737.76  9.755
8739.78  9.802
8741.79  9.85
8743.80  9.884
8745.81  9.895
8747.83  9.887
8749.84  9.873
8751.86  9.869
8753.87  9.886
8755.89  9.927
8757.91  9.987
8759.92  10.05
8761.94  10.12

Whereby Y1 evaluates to 23.3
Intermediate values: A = 0.4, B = -0.4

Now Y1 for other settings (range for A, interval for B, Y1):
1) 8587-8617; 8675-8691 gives -19.2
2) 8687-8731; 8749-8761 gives 1.5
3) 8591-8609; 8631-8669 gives -2.1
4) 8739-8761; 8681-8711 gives 2.8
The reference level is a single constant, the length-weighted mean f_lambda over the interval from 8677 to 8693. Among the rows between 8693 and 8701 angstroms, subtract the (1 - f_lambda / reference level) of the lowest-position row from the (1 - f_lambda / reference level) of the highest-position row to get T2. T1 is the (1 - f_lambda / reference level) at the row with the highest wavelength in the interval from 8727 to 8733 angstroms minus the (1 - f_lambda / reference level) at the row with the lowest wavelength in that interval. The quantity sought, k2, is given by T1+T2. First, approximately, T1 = 0.010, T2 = -0.03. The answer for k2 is -0.019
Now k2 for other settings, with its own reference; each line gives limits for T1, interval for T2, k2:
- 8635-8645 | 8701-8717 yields 0.005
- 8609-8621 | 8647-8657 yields 0.000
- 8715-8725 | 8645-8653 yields -0.013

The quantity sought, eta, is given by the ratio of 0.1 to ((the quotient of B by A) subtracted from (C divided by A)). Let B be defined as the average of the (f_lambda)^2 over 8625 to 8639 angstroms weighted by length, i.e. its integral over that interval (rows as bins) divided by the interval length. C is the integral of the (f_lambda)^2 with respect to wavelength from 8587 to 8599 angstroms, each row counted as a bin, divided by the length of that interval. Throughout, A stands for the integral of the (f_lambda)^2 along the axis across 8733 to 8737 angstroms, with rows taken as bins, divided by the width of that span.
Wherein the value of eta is -1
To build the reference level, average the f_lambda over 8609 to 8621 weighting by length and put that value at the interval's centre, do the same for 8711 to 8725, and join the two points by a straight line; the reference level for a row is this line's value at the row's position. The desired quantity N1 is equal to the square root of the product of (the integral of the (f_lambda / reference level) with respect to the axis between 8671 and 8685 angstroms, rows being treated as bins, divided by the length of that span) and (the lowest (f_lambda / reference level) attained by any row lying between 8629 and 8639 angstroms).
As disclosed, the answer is 1.00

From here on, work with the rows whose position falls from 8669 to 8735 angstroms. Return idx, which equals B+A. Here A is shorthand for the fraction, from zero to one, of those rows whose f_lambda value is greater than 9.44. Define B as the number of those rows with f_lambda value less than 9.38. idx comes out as 5.8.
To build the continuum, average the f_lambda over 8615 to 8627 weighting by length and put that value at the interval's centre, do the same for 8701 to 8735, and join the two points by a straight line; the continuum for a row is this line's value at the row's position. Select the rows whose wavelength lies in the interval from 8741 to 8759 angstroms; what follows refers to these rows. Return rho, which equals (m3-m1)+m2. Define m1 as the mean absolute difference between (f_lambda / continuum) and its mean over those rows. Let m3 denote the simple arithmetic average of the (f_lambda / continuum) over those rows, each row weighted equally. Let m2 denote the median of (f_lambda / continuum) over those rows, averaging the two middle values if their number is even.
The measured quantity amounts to 2.02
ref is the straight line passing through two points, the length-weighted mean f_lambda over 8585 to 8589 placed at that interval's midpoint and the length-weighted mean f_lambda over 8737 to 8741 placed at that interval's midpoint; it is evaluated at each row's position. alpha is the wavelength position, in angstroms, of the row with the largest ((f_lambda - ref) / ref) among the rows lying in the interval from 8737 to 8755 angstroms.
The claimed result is 8745.81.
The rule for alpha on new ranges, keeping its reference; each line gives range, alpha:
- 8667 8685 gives 8679.61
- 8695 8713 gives 8705.63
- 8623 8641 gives 8623.83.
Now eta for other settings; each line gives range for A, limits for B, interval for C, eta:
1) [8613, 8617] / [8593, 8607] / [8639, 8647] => 2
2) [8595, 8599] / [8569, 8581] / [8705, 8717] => 1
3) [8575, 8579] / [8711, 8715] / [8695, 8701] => -3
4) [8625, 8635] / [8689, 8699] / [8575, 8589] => -10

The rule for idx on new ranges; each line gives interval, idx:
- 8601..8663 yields 4.7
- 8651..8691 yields 10.5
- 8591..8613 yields 3.2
